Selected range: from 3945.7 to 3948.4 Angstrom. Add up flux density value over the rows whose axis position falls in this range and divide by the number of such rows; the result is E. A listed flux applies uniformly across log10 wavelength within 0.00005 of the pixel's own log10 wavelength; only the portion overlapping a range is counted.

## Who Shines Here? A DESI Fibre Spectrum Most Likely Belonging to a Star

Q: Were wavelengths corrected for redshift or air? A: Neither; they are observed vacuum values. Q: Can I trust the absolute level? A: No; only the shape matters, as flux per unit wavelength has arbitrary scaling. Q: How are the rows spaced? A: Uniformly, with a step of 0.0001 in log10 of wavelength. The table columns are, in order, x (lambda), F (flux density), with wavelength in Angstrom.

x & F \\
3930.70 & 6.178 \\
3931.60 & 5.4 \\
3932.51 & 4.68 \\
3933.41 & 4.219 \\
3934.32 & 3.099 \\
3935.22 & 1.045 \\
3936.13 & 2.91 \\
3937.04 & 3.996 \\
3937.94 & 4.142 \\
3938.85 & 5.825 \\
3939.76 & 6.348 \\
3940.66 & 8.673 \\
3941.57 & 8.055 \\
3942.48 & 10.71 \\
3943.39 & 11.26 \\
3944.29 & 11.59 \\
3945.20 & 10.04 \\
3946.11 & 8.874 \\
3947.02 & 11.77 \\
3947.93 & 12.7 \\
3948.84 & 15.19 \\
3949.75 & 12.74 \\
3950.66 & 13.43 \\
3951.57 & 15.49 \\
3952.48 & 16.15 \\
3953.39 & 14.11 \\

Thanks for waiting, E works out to 11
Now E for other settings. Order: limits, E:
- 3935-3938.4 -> 3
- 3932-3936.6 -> 3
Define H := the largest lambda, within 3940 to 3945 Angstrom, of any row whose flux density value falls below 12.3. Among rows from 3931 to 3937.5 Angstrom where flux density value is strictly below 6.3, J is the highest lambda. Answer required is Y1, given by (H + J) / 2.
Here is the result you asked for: 3940.7 Angstrom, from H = 3944.29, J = 3937.04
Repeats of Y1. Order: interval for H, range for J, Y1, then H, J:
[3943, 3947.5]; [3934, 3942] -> 3942.9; 3947.02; 3938.85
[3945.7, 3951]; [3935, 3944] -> 3942.9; 3947.02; 3938.85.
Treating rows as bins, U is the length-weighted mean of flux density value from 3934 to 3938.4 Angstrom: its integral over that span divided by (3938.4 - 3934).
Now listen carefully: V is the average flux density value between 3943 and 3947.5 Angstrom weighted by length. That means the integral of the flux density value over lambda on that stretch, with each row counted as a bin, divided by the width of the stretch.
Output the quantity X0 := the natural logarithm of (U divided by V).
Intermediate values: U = 3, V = 11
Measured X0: -1.3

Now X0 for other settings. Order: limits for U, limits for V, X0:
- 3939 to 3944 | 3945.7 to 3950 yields -0.3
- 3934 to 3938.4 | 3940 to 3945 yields -1.2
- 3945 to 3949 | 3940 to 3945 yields 0.2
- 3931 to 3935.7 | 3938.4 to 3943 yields -0.7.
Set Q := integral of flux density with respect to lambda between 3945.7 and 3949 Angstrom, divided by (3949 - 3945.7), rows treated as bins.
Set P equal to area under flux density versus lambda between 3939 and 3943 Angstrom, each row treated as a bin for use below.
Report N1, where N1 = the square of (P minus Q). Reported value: 452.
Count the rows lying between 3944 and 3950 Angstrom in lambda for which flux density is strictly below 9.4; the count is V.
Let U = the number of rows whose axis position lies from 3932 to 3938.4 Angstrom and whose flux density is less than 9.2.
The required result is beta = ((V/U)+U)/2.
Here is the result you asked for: 3.6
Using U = 7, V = 1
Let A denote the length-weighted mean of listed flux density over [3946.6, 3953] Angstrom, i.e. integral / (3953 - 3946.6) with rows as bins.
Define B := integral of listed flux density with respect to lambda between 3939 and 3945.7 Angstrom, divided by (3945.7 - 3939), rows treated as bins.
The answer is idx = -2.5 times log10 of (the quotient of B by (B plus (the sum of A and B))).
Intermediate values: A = 14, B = 9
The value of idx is 1.36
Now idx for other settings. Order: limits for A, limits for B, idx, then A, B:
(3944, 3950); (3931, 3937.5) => 1.79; 12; 4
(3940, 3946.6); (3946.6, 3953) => 1.08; 10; 14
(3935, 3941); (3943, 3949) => 0.96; 5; 11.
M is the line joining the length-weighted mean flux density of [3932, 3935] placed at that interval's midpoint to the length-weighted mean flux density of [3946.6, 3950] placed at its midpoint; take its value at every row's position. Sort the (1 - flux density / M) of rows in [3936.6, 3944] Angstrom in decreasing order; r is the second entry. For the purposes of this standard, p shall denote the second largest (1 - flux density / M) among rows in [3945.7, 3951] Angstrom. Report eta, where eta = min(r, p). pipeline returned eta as 0.093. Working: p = 0.09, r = 0.34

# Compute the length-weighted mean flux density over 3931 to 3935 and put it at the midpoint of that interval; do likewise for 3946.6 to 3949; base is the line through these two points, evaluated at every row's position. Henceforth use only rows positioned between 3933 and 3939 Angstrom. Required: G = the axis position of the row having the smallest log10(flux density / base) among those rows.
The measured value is 3935.22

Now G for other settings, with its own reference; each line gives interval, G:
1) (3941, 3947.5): 3946.11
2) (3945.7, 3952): 3946.11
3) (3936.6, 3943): 3937.94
